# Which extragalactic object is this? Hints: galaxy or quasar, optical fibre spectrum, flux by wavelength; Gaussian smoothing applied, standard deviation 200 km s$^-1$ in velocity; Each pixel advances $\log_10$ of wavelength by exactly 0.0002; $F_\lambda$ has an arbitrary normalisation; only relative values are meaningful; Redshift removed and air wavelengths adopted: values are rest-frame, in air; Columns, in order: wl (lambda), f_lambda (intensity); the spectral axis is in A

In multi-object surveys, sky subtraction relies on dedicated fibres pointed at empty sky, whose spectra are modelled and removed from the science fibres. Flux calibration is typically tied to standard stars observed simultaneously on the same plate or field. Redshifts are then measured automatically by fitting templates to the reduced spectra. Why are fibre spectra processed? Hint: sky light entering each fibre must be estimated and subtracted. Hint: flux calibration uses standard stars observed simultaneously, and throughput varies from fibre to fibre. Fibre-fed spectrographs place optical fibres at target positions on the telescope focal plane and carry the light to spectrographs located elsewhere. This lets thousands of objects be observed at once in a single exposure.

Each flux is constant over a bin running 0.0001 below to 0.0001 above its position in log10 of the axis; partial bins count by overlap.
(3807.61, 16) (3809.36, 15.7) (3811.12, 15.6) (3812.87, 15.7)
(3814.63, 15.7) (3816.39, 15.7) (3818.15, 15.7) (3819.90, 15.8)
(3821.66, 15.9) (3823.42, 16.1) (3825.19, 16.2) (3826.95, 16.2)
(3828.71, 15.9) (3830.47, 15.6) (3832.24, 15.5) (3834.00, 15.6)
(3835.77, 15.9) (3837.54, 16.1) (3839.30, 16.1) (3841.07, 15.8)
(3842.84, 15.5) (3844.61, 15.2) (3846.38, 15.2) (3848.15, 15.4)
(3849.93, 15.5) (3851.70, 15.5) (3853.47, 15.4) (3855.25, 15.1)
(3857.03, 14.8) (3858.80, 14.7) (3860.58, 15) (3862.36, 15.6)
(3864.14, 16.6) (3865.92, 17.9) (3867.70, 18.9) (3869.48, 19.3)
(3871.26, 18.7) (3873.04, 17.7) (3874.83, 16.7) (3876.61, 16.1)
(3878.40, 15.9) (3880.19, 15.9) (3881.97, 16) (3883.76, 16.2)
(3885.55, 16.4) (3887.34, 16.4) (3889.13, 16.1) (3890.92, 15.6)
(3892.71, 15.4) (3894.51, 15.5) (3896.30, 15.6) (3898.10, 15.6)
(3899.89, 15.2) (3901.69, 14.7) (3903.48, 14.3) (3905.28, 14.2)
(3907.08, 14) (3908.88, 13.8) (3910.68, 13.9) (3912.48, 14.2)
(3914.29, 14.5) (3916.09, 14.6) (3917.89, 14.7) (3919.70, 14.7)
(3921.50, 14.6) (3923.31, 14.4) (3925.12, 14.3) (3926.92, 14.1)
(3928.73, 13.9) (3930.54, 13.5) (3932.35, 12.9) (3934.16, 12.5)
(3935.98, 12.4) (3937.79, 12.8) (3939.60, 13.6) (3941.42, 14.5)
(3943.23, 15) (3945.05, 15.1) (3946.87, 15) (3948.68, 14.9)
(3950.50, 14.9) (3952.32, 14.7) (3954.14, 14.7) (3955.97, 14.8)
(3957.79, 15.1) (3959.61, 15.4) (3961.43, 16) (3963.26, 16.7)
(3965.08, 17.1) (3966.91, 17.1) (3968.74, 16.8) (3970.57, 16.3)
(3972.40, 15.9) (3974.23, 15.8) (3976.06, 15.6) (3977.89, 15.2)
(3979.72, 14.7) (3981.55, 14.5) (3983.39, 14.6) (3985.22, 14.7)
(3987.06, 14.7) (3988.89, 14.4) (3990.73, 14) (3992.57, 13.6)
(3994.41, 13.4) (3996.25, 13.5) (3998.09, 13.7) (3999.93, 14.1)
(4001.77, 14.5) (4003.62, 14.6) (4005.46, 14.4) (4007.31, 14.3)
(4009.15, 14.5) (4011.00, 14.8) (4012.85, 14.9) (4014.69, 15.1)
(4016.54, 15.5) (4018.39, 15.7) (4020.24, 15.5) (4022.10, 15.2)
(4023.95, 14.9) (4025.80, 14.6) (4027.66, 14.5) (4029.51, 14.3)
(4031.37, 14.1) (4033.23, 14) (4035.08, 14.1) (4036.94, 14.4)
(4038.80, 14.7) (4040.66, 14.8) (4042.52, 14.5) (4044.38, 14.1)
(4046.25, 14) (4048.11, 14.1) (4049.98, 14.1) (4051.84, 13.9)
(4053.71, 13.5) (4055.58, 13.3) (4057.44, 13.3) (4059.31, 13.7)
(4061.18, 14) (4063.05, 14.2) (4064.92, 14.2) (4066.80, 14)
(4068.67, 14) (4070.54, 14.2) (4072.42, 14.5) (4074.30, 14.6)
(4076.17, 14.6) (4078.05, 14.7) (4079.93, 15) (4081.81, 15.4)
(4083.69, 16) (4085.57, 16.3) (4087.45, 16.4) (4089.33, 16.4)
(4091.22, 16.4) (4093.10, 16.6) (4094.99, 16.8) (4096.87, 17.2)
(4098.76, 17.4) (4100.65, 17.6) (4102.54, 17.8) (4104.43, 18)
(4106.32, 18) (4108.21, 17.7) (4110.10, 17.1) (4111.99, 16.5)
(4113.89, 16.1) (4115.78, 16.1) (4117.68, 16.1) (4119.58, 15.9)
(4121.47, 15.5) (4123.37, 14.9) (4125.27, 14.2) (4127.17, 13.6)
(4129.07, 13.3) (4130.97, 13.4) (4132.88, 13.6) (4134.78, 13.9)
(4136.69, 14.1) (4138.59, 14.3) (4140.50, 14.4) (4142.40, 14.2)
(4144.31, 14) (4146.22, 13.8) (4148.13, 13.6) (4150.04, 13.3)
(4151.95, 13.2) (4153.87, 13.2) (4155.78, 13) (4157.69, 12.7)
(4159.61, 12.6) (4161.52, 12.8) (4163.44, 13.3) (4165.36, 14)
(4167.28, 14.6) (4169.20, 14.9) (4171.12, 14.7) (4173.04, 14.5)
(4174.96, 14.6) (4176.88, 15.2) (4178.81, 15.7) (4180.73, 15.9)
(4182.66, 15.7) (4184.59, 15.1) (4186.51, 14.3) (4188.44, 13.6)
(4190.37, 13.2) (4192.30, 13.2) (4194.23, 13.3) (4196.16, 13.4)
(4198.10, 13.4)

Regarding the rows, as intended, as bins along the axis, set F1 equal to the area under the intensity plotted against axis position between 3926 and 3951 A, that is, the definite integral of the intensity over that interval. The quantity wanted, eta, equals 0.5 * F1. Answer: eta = 174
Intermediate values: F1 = 348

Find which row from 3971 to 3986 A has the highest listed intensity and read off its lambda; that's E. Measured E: 3972.40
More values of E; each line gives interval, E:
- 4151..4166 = 4165.36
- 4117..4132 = 4117.68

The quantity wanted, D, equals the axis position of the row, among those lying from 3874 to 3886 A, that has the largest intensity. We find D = 3874.83 A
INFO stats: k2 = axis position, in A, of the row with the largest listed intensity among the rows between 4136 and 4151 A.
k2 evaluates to 4140.50 A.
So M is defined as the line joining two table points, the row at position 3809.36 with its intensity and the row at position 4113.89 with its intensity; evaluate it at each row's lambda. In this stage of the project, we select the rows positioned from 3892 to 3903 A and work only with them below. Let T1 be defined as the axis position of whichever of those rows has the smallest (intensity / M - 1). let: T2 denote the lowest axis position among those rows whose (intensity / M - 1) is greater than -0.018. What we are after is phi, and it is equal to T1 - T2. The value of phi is 5.4 A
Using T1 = 3901.69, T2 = 3896.30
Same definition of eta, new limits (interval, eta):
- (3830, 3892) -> 500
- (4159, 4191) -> 231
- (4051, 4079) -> 197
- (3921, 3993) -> 532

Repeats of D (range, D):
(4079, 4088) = 4087.45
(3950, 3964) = 3963.26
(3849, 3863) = 3862.36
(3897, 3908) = 3898.10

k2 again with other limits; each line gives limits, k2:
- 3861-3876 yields 3869.48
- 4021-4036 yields 4022.10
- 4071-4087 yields 4085.57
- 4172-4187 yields 4180.73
